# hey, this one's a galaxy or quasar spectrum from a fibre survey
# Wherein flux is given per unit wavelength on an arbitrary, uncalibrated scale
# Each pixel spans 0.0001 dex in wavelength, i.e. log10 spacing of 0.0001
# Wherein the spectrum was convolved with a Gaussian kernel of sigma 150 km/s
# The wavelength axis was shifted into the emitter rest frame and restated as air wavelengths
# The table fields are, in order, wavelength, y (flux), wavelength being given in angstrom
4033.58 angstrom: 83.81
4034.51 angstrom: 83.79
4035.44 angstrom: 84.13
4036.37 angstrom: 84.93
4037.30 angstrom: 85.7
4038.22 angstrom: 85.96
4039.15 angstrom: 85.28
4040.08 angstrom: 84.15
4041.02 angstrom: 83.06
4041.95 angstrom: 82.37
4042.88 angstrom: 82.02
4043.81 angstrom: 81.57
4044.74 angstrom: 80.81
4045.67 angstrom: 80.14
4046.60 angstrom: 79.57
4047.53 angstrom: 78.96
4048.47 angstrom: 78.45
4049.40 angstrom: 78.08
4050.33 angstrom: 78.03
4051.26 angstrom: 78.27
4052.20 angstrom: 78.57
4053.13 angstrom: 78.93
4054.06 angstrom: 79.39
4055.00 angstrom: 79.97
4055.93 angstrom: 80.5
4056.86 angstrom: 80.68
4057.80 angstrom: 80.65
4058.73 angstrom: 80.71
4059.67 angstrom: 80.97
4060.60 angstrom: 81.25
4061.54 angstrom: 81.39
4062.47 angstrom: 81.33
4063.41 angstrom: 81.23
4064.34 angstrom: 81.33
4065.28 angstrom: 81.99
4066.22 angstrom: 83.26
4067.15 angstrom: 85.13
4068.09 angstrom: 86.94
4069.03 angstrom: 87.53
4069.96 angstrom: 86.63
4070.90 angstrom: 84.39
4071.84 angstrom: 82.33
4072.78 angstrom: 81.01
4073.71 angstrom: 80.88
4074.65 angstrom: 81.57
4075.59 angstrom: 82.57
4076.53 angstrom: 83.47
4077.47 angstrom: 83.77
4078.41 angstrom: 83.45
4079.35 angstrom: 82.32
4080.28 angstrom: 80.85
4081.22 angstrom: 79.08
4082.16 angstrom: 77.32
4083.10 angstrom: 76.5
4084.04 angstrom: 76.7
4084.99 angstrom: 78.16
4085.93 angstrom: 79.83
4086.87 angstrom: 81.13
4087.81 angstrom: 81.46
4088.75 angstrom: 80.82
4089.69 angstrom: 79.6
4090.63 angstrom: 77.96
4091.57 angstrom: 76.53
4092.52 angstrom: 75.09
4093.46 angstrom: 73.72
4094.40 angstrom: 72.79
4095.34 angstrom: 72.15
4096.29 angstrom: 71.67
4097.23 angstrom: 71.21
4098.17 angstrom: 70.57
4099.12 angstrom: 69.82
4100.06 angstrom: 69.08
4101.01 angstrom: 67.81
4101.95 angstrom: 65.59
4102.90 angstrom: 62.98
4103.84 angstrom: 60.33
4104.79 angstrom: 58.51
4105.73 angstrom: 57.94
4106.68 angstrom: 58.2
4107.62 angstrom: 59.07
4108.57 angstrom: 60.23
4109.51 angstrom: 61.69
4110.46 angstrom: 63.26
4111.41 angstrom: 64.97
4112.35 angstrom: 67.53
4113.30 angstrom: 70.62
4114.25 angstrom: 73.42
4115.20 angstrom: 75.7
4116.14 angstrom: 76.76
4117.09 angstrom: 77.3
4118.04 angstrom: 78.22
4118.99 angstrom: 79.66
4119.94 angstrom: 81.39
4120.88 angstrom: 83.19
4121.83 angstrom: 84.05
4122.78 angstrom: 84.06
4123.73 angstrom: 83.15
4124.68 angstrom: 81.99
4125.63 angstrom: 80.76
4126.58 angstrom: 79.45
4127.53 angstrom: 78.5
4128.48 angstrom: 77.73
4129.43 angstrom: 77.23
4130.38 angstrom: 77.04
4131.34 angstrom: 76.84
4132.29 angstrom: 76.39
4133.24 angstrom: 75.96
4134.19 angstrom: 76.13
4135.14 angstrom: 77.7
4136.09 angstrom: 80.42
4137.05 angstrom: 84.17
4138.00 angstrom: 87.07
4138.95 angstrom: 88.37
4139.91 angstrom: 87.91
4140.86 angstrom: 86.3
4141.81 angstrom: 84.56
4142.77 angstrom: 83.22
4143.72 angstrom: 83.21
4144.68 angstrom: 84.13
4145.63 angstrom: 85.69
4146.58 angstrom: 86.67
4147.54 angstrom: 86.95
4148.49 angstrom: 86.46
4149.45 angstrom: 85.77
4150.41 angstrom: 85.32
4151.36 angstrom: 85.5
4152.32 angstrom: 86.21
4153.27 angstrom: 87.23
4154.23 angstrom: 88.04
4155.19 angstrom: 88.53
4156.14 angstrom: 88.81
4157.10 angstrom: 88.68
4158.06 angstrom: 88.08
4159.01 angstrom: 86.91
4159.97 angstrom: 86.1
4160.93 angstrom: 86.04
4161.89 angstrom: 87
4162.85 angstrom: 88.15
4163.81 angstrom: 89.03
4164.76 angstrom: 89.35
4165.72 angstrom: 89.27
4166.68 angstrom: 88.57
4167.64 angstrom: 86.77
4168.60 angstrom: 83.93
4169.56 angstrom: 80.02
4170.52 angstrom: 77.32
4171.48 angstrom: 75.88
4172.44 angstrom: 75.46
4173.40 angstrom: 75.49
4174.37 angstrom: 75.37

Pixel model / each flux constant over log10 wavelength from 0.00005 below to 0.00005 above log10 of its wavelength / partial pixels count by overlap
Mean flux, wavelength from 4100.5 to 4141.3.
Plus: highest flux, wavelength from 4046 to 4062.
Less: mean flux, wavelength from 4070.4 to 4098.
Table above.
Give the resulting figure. 77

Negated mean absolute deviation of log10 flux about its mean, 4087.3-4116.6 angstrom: -0.038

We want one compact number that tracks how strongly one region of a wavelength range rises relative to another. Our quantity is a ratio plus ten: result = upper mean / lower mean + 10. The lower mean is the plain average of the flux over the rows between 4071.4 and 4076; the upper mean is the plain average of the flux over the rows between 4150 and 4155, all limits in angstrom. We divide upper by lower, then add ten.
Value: 11.06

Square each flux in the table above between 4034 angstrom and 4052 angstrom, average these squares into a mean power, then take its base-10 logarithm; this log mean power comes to 3.83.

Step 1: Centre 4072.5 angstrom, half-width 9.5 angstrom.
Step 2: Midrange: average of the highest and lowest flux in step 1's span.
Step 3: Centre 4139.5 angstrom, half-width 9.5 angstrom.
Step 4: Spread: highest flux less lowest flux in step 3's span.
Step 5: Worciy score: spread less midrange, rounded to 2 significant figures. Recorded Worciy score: -71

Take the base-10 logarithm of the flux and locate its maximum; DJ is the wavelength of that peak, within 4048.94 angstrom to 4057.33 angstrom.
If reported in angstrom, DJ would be 4056.86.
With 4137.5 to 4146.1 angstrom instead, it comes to 4138.95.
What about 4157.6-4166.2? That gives 4164.76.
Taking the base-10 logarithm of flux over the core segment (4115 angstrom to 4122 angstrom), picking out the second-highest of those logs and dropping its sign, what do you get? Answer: 1.92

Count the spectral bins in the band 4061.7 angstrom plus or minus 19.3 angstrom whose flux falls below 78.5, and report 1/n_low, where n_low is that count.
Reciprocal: 0.25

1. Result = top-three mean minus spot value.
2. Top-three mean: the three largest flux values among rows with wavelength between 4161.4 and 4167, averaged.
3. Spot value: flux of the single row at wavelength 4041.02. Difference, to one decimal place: 6.2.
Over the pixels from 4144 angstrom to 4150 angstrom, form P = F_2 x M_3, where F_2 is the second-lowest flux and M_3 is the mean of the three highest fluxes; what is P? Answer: 7429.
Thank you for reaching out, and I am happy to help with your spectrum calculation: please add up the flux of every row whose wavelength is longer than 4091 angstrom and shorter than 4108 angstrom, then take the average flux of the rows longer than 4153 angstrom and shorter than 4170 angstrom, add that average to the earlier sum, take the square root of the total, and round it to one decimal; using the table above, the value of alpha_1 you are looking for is 36.1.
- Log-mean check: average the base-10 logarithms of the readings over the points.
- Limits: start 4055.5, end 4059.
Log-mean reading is 1.91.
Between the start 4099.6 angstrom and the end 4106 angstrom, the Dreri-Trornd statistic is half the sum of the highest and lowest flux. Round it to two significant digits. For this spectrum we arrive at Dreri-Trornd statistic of 64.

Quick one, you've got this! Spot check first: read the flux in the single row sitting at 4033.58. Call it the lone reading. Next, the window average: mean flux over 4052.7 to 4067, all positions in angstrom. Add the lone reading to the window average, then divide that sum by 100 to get 1.65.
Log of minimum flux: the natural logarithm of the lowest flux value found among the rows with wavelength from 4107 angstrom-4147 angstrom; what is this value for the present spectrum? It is 4.08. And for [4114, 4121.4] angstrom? 4.30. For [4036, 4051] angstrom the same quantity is 4.36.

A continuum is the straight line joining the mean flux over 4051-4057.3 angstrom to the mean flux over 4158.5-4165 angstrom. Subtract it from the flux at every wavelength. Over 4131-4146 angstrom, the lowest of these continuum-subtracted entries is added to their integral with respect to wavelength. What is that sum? -61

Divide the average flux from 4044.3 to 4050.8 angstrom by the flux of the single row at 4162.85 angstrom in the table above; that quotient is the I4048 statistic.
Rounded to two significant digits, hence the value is 0.90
